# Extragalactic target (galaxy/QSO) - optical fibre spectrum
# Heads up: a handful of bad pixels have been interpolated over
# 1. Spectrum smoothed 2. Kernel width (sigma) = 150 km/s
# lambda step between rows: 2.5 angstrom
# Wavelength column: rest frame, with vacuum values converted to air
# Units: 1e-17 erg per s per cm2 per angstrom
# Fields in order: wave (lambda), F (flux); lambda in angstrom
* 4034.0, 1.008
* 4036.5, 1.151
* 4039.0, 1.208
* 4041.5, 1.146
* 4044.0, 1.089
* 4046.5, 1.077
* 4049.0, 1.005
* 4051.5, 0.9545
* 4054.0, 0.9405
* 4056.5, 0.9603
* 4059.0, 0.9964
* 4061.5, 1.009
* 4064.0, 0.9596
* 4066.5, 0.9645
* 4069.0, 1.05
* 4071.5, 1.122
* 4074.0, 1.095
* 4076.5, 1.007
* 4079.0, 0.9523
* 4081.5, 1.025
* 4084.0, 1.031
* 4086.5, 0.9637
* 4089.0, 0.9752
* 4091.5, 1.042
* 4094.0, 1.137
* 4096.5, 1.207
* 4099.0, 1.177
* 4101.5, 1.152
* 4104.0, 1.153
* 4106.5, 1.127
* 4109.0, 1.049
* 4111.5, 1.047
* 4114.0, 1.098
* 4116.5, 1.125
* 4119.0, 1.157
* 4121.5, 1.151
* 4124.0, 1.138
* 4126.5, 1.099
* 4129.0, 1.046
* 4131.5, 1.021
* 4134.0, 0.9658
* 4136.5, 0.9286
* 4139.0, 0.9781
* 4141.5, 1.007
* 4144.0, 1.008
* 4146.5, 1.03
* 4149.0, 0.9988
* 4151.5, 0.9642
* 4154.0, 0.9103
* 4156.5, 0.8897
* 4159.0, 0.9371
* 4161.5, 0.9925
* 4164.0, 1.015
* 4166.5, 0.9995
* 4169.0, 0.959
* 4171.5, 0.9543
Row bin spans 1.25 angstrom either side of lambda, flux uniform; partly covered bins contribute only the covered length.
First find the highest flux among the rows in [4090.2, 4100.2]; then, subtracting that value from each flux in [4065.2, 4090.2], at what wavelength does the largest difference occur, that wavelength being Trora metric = 4071.5 angstrom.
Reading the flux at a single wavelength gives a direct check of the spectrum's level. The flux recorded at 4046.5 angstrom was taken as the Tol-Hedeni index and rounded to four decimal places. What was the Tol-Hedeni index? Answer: 1.0770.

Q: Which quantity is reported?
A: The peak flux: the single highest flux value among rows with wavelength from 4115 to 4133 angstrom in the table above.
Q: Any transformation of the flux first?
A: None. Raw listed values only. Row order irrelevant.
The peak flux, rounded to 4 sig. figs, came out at 1.157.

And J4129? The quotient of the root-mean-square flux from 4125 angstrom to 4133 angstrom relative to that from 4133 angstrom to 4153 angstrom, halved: 0.536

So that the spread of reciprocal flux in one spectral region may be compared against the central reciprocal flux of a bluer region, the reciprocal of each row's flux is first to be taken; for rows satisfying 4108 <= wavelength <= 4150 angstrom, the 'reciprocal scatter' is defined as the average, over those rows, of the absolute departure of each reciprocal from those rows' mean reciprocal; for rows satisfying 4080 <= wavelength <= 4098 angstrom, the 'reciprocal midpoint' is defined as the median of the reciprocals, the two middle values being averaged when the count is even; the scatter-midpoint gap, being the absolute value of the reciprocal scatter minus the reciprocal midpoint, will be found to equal 0.920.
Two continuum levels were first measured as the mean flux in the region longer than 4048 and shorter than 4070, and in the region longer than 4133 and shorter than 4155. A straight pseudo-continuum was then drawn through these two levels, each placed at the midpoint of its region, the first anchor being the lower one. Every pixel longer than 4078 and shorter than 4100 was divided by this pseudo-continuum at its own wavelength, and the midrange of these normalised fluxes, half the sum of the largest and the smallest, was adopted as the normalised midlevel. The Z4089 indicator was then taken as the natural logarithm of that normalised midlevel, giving 0.10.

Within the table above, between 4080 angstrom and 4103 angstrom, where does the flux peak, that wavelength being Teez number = 4096.5 angstrom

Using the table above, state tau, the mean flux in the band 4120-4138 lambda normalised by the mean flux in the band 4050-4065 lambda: 1.082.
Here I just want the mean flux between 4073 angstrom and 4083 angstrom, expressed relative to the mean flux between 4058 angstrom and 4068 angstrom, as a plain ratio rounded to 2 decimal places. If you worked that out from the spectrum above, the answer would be 1.04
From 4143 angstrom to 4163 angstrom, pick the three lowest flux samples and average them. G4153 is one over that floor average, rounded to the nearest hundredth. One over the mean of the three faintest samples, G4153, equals 1.10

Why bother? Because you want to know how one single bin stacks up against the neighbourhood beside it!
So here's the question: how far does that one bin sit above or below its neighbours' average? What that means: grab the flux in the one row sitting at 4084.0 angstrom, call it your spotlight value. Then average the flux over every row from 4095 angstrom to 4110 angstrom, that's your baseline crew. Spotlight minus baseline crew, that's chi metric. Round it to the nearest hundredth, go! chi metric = -0.11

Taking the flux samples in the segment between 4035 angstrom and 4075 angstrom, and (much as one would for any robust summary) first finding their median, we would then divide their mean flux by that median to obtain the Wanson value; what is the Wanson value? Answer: 1.02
